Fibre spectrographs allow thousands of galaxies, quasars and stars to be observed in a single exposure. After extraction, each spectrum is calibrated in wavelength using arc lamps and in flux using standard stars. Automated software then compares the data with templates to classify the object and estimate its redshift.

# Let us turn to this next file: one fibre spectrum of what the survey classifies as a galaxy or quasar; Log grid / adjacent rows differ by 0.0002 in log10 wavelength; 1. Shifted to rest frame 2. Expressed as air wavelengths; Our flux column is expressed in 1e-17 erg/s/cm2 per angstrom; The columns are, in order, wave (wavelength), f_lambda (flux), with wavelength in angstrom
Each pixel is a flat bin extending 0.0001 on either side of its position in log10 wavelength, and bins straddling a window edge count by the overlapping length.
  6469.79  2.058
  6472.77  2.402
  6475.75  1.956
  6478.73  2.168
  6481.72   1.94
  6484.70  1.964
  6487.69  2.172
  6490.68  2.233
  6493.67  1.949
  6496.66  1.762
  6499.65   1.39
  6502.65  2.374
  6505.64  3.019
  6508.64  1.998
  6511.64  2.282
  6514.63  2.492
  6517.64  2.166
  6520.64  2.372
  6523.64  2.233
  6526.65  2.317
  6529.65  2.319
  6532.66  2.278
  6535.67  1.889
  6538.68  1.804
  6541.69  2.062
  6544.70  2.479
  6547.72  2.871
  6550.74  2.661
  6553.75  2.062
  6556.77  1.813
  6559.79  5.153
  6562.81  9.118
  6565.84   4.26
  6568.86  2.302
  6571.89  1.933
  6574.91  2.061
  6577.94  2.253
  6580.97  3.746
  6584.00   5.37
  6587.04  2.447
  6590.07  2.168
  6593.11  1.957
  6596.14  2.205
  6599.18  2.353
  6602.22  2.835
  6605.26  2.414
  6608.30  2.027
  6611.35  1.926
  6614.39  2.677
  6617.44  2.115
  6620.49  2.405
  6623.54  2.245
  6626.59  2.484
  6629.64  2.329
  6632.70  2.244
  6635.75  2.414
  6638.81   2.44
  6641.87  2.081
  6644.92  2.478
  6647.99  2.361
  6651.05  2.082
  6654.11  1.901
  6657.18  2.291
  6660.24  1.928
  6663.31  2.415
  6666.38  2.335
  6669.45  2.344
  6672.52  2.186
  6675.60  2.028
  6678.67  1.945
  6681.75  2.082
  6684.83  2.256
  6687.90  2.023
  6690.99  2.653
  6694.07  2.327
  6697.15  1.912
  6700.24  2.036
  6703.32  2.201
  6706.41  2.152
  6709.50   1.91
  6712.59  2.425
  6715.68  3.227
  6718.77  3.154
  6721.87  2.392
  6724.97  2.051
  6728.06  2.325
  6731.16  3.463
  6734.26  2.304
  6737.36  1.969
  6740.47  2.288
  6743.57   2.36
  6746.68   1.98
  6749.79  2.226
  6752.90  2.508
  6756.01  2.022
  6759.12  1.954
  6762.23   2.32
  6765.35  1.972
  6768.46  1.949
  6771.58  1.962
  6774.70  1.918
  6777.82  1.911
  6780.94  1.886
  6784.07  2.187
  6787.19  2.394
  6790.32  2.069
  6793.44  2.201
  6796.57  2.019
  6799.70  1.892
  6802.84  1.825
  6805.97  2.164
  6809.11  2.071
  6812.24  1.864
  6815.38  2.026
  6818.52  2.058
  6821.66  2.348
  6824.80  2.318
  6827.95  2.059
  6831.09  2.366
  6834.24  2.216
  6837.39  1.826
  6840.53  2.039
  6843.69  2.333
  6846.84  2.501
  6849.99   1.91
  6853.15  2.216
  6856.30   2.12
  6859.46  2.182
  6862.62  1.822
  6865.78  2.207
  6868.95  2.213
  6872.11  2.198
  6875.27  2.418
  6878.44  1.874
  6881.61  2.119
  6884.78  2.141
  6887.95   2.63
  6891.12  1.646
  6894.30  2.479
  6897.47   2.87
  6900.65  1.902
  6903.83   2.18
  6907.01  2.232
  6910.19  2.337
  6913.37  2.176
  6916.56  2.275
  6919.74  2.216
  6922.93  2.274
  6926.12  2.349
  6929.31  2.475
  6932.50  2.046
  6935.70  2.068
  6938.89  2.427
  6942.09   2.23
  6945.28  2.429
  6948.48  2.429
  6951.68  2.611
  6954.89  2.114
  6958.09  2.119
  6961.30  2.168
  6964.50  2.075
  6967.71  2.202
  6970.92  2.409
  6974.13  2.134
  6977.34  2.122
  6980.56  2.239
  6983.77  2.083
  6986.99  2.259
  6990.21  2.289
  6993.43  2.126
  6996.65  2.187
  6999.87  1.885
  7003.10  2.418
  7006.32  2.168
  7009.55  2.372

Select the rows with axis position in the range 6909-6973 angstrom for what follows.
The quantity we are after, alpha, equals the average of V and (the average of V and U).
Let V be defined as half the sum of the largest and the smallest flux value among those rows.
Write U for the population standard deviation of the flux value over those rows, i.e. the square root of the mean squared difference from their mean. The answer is 1.78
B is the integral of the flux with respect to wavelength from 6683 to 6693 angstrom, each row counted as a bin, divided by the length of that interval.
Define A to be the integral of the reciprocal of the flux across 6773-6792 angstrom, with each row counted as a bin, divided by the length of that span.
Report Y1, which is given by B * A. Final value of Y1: 1.13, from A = 0.489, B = 2.30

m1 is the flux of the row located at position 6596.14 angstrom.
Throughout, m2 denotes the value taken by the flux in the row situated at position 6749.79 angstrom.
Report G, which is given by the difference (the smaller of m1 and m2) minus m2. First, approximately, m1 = 2.205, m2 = 2.226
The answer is -0.021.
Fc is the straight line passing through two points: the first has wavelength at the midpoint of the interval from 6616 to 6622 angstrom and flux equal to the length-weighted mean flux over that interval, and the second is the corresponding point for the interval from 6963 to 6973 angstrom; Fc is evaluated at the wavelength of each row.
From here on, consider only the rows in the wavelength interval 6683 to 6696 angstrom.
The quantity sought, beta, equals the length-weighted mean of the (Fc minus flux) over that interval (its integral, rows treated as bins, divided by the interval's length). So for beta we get -0.04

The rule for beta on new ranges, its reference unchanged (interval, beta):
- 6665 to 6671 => -0.08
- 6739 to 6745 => -0.08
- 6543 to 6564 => -1.37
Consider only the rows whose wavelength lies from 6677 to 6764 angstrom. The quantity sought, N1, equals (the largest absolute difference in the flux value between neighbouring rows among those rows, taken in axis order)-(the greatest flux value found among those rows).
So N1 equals -2.30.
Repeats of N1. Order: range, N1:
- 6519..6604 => -4.26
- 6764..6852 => -1.91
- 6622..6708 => -2.02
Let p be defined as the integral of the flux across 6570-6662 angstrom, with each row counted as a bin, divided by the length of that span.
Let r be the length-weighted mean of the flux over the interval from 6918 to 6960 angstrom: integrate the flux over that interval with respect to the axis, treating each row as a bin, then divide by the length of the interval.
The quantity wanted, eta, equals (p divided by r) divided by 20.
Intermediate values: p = 2.40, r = 2.29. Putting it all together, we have 0.052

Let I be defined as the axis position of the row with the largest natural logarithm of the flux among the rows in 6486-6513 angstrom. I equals 6505.64 angstrom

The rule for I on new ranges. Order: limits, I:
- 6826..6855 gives 6846.84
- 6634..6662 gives 6644.92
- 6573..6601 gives 6584.00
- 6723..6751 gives 6731.16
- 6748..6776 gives 6752.90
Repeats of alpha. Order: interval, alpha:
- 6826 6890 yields 1.72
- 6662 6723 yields 2.01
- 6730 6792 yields 2.09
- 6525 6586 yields 4.53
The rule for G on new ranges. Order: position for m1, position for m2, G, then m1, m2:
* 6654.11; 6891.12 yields 0.000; 1.901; 1.646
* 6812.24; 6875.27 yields -0.554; 1.864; 2.418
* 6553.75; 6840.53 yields 0.000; 2.062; 2.039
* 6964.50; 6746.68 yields 0.000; 2.075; 1.98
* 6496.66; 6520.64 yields -0.610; 1.762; 2.372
